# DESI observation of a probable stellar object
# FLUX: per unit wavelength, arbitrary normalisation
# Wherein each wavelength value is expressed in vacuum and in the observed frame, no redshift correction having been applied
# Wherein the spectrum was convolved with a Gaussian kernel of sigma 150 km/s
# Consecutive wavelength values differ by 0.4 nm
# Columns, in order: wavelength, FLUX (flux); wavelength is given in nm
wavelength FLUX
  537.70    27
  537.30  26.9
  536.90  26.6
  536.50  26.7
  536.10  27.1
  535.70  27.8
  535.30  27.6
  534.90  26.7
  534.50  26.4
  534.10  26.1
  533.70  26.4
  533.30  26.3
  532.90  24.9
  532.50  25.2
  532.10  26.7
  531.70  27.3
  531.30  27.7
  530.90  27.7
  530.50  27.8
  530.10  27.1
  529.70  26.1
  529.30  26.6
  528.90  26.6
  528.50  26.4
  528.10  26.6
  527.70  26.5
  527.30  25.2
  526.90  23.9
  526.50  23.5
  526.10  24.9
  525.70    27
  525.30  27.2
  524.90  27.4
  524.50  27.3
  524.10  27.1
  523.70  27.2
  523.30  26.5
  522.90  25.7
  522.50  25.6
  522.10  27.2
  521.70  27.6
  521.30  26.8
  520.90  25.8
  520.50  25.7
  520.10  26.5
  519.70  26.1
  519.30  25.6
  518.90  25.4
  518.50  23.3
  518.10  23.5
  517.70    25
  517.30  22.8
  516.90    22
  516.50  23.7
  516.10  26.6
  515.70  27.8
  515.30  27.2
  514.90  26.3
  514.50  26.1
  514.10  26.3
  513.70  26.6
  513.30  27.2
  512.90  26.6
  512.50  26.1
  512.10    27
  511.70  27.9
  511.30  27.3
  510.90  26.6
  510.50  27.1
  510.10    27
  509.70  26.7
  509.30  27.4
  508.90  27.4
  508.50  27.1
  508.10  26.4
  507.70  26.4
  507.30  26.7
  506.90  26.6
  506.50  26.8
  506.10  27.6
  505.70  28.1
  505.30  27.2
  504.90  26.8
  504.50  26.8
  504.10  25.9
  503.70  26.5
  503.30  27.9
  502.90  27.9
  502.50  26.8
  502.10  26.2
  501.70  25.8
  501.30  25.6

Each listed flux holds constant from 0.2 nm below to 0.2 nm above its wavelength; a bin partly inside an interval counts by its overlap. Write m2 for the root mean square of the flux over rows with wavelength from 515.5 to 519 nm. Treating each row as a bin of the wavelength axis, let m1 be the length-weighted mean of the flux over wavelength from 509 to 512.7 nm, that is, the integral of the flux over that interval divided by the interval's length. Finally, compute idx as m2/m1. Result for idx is 0.91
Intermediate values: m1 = 27.0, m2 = 24.5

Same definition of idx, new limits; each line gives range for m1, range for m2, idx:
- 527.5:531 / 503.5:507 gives 1.00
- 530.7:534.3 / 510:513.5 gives 1.02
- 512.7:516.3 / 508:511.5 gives 1.01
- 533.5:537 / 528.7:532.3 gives 1.01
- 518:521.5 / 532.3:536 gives 1.04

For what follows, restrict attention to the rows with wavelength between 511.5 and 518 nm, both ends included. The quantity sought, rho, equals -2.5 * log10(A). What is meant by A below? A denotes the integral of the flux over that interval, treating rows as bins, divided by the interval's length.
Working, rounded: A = 25.9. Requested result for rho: -3.53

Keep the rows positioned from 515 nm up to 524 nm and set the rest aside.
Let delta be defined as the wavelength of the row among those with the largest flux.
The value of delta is 515.70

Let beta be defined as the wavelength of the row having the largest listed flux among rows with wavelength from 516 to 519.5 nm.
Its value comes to 516.10 nm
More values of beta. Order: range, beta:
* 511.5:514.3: 511.70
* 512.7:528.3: 515.70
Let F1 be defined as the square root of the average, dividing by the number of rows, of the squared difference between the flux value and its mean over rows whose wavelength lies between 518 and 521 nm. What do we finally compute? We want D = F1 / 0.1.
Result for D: 11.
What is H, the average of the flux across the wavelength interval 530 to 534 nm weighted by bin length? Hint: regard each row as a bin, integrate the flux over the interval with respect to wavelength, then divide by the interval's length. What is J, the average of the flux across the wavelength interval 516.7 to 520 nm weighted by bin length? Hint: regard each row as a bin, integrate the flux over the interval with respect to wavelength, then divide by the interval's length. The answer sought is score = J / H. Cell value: 0.91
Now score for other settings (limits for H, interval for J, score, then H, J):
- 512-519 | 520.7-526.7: 1.04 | 25.5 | 26.5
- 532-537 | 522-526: 1.01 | 26.5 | 26.8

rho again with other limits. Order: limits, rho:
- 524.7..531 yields -3.55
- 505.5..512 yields -3.58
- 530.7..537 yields -3.57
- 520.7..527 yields -3.55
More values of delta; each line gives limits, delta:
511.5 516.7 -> 511.70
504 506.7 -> 505.70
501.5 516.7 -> 505.70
